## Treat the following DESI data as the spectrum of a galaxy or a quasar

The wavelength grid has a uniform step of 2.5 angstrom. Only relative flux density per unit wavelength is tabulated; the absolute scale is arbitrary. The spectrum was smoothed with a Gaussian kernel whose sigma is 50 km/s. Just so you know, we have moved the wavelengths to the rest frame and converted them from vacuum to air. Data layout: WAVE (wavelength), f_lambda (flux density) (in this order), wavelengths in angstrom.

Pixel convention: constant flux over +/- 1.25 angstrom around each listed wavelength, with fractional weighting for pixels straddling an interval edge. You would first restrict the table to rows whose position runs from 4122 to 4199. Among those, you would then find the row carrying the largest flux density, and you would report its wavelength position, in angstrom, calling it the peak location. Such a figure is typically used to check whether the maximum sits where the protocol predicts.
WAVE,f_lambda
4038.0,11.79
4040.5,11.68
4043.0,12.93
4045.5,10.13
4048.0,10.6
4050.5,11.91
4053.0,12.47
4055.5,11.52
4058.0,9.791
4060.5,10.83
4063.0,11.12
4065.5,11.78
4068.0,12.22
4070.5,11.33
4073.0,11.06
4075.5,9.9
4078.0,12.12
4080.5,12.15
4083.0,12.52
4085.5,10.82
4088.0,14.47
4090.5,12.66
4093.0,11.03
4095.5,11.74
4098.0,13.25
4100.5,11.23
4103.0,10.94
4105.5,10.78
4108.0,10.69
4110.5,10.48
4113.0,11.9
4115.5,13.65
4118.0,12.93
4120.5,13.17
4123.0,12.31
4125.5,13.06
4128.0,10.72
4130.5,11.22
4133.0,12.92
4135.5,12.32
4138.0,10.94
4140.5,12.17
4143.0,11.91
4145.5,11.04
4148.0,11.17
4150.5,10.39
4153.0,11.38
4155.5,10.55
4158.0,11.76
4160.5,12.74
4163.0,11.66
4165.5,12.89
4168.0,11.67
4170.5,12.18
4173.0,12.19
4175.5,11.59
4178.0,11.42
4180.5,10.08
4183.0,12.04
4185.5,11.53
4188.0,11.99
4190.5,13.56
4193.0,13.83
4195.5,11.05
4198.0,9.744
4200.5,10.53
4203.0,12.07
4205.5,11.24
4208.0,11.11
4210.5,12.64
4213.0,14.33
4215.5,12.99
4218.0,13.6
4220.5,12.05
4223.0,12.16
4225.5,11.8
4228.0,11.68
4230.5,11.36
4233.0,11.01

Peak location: 4193.0 angstrom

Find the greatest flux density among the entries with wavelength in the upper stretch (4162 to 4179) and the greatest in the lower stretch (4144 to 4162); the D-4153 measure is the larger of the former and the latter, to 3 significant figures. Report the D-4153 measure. 12.9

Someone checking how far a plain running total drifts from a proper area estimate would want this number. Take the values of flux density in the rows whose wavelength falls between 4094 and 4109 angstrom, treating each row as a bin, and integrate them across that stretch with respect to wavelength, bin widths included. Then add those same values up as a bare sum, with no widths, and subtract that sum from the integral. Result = 103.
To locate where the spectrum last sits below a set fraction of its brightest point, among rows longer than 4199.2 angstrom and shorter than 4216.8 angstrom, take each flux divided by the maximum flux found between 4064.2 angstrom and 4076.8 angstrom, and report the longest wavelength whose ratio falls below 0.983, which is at 4208.0 angstrom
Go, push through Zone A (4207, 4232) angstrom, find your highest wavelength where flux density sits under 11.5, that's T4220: 4230.5 angstrom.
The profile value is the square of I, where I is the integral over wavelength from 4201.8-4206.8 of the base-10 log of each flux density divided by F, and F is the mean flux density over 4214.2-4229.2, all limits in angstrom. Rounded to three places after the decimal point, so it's 0.018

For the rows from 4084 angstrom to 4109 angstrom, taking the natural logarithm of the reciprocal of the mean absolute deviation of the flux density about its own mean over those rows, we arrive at 0.0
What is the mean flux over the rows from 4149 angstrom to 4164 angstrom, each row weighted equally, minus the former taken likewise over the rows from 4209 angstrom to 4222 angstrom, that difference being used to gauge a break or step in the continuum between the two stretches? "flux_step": -1.7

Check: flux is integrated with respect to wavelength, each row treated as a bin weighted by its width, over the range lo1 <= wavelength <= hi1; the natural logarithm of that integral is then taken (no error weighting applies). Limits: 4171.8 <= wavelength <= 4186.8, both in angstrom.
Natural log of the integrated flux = 5.15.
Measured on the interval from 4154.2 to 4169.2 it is 5.18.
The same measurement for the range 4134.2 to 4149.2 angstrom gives 5.16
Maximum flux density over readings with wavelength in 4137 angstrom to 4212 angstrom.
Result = 13.83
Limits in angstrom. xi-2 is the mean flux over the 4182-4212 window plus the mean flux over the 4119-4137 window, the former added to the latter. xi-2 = 24.0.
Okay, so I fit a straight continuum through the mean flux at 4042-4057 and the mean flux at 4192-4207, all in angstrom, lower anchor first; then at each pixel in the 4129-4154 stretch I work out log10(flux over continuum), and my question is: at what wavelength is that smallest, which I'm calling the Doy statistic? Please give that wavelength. 4150.5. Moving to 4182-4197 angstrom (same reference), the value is 4195.5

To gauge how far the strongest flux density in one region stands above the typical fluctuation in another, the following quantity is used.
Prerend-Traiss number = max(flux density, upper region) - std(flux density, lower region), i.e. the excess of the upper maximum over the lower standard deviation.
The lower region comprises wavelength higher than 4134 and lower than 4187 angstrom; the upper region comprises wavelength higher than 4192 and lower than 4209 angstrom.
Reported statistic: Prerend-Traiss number 13.1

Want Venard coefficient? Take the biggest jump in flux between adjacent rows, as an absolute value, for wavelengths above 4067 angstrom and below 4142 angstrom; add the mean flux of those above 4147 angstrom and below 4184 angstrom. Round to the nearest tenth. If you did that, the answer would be 15.2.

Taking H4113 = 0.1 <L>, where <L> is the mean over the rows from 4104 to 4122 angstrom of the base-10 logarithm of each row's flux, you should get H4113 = 0.1075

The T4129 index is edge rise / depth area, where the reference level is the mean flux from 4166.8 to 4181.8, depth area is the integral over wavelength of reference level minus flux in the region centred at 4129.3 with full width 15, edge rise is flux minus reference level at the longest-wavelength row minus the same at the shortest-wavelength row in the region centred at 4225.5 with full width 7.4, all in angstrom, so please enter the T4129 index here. 0.1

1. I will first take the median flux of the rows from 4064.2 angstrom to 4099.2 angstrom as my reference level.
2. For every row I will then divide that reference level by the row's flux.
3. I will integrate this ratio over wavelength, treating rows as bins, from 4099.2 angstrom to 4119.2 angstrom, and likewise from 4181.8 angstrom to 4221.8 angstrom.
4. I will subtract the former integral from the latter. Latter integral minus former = 19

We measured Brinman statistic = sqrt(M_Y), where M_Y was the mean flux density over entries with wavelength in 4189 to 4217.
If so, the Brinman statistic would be 3.48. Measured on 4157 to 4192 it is 3.46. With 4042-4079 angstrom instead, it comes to 3.36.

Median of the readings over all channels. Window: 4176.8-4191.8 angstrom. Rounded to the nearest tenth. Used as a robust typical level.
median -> 11.8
